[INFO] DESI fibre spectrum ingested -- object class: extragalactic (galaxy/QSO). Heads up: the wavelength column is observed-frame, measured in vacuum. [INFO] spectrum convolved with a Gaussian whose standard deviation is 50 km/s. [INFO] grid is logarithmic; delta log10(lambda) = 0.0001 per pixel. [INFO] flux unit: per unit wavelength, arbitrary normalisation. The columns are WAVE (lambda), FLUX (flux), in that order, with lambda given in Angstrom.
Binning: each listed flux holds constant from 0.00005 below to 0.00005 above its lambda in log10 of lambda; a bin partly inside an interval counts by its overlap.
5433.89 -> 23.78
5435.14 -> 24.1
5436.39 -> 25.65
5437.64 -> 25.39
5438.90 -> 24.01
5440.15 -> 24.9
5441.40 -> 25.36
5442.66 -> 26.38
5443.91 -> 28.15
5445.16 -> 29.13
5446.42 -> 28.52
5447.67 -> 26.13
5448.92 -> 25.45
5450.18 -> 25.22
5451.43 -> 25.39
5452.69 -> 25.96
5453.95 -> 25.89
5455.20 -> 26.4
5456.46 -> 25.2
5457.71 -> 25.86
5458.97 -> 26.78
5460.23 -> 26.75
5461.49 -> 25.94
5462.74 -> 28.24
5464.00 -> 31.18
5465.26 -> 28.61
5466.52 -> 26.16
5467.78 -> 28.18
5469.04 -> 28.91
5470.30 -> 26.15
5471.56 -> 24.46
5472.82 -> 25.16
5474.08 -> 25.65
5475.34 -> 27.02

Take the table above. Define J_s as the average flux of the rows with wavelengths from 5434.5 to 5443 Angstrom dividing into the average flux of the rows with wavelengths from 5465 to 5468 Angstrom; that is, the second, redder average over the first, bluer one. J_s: 1.10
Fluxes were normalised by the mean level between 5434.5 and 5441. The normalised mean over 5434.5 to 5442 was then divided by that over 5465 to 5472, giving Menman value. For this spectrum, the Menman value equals 0.92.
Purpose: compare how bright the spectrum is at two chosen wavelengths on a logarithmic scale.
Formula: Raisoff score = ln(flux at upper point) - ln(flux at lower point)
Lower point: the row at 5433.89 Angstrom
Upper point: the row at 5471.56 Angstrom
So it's 0.03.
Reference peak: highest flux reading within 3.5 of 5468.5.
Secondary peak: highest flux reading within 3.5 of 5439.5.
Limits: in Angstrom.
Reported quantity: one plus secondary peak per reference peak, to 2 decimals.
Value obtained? 1.91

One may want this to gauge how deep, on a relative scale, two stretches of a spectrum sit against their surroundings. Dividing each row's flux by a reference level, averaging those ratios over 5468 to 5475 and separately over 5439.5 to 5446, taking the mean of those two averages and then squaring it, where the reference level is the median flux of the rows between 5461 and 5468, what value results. 0.88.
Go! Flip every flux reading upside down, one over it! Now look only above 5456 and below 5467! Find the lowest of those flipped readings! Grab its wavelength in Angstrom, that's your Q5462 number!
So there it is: 5464.00 Angstrom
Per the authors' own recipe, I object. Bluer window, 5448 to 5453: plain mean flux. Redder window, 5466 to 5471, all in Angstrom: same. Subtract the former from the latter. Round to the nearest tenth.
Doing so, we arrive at 1.8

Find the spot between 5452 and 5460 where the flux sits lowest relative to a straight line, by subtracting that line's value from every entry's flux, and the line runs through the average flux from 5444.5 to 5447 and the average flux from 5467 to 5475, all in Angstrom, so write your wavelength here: 5456.46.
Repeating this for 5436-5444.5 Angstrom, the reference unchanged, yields 5438.90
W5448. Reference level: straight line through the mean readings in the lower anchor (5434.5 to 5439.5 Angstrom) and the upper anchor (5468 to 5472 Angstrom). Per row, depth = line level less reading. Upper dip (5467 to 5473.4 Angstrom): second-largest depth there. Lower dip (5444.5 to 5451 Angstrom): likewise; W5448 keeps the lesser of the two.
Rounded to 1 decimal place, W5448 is 0.0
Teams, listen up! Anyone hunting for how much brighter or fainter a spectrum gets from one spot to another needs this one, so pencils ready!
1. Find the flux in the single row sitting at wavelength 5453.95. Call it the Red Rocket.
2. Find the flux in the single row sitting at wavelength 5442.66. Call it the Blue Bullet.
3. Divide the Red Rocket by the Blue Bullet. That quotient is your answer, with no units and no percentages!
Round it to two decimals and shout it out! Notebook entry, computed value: 0.98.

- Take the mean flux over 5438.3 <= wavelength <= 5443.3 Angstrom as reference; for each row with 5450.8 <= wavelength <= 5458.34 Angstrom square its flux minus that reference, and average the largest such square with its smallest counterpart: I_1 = 1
